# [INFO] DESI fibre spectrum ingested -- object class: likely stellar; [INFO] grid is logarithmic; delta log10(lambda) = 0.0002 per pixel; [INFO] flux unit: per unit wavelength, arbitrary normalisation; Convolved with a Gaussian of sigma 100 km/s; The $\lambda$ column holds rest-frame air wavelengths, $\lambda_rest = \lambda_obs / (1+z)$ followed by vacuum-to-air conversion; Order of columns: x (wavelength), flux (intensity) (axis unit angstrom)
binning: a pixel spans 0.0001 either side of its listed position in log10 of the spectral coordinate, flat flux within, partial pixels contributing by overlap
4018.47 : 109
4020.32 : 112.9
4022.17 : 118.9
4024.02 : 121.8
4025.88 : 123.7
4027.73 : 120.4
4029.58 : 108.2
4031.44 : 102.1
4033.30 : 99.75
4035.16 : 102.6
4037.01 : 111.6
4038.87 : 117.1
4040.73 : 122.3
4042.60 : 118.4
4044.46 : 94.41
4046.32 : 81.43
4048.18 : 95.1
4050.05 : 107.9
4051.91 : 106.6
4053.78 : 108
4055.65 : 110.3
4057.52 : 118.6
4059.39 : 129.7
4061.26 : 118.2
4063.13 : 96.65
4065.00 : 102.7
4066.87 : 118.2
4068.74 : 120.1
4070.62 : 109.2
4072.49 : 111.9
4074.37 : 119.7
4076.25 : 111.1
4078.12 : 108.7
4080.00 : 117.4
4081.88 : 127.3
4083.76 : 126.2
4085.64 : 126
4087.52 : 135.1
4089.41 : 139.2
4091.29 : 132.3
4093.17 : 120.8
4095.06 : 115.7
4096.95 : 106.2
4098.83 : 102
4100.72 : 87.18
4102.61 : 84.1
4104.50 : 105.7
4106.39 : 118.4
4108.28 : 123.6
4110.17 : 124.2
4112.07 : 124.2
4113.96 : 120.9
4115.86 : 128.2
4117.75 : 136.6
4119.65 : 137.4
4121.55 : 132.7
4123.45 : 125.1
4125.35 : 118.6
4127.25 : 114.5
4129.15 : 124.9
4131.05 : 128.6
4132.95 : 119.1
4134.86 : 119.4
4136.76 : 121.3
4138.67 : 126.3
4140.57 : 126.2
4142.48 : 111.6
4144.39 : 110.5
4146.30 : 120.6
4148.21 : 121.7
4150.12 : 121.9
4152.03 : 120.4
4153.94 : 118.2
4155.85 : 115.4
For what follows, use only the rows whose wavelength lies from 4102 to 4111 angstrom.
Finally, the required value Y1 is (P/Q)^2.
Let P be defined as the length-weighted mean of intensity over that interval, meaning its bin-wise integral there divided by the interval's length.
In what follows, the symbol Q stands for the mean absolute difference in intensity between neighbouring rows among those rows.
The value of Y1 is 125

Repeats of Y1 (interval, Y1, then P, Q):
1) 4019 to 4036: 570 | 112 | 4.7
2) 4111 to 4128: 562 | 127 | 5.3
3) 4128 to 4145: 715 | 121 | 4.5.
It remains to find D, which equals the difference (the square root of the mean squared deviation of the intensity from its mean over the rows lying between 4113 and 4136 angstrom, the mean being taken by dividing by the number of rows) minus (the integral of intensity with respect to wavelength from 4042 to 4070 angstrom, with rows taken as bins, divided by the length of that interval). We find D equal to -101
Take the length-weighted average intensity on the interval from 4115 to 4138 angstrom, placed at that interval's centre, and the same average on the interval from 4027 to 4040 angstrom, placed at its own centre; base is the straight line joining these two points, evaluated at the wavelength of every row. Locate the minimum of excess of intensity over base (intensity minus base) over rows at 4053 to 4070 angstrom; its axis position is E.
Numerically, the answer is 4063.13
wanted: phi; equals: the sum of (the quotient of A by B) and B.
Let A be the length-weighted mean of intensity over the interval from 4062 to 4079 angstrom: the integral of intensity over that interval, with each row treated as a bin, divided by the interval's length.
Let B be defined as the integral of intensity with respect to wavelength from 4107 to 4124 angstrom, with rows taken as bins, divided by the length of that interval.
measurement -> 129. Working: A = 111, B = 128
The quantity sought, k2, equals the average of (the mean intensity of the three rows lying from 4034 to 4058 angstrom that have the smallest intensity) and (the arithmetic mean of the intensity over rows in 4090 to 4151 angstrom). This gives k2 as 105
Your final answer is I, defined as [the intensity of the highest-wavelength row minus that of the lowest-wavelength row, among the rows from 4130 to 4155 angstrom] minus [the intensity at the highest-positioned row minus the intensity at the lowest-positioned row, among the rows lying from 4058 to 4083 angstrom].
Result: -8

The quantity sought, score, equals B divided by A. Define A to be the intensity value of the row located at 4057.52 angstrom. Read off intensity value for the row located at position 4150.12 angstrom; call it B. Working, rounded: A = 118.6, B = 121.9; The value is 1.03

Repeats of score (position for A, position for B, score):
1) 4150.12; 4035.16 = 0.84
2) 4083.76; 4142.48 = 0.88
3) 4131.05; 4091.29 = 1.03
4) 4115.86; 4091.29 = 1.03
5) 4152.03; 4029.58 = 0.90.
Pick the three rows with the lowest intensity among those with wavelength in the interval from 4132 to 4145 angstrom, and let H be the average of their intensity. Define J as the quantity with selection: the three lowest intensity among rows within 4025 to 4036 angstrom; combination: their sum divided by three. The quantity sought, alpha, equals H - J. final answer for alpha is 12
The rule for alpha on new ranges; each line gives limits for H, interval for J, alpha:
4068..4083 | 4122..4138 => -8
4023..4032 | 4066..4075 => -3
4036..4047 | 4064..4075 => -12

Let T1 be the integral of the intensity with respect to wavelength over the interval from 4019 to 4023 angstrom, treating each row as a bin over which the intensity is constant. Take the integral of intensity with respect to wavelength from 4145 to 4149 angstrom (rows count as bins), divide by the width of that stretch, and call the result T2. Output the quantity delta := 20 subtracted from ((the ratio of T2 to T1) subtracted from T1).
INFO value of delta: 441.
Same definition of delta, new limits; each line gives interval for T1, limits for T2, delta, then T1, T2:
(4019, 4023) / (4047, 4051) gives 441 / 461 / 100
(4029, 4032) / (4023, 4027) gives 295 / 315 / 123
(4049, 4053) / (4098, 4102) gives 407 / 427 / 93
